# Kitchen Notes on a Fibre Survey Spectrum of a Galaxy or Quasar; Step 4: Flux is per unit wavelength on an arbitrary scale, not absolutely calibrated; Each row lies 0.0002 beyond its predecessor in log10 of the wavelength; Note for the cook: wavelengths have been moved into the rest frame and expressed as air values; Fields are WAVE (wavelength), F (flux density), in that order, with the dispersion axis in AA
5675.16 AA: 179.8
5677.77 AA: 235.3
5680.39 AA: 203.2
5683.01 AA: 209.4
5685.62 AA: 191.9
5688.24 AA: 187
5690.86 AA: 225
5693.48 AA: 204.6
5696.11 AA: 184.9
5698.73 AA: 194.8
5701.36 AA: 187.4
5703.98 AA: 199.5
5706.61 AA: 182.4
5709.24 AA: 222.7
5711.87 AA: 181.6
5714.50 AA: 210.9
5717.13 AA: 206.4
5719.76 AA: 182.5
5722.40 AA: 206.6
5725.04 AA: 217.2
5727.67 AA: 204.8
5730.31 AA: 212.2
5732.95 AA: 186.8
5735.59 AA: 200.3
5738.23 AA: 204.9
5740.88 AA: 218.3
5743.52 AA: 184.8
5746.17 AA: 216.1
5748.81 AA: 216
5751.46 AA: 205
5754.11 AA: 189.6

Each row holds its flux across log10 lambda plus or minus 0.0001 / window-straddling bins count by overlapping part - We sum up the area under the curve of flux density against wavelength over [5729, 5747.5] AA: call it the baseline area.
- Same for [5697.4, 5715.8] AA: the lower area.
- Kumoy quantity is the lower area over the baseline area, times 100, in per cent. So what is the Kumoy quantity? 96.4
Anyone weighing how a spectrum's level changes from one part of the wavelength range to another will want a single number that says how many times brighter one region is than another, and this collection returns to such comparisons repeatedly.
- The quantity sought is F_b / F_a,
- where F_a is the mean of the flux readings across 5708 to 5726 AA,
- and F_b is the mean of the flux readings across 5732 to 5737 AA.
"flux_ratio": 0.95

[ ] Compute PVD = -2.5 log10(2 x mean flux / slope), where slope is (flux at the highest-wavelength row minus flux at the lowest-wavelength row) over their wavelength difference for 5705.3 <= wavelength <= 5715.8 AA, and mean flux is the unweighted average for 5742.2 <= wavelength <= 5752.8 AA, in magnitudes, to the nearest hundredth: -5.14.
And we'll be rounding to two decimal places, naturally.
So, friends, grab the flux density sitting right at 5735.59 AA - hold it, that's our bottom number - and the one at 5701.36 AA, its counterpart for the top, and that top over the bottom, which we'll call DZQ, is 0.94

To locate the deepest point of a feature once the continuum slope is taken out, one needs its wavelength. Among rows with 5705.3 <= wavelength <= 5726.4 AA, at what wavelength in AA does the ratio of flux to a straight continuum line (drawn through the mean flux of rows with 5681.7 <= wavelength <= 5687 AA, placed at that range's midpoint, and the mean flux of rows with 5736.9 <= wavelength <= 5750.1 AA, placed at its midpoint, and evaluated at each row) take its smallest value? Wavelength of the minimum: 5711.87 AA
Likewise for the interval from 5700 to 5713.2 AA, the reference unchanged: 5711.87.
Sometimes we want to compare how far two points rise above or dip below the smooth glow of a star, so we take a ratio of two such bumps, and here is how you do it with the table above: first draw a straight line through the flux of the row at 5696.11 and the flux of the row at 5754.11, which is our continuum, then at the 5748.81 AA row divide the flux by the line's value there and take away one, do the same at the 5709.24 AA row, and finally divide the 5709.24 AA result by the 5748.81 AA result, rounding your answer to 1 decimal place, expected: 1.4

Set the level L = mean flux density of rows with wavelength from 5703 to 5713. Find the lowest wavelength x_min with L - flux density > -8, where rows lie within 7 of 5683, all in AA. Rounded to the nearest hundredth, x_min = 5680.39 AA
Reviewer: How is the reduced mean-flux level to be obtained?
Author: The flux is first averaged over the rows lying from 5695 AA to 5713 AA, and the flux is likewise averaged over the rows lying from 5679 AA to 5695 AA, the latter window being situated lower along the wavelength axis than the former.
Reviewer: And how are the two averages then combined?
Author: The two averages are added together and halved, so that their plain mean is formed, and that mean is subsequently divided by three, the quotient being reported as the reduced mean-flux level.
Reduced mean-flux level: 66.1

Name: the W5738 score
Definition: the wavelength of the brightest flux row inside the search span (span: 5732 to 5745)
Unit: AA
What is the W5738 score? 5740.88 AA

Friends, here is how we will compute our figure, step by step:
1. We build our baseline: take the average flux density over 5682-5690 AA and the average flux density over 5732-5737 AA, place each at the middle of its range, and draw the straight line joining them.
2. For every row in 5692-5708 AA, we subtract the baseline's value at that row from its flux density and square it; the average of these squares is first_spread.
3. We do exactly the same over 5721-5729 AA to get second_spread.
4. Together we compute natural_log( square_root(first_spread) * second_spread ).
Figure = 7.74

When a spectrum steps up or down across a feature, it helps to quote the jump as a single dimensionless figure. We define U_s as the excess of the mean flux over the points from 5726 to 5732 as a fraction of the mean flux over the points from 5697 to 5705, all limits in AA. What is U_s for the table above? 0.075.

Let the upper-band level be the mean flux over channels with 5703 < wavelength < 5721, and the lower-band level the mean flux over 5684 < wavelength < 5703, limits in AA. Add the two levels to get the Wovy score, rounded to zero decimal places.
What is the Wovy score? 395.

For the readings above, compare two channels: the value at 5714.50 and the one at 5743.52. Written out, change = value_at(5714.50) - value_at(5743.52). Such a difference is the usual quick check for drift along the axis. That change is 26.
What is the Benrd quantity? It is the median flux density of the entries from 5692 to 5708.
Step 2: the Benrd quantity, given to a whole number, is 191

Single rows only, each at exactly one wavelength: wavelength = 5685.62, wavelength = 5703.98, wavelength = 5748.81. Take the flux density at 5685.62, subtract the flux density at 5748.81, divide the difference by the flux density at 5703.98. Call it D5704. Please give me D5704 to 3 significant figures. -0.121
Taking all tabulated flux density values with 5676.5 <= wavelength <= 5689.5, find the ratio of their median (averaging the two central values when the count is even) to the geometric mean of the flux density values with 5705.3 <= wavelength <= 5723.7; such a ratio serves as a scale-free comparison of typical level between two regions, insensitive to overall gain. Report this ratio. 1.02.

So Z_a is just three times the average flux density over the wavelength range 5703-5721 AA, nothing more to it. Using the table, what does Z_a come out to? 594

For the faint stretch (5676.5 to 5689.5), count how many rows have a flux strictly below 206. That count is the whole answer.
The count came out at 3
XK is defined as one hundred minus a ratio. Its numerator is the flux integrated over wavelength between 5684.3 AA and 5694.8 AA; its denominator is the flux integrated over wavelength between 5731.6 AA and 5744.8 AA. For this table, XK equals 99.2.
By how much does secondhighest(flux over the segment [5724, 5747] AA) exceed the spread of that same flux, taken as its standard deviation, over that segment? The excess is 205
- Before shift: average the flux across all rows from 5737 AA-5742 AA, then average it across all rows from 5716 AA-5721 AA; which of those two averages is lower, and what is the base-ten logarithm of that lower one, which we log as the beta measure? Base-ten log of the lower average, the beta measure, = 2.29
